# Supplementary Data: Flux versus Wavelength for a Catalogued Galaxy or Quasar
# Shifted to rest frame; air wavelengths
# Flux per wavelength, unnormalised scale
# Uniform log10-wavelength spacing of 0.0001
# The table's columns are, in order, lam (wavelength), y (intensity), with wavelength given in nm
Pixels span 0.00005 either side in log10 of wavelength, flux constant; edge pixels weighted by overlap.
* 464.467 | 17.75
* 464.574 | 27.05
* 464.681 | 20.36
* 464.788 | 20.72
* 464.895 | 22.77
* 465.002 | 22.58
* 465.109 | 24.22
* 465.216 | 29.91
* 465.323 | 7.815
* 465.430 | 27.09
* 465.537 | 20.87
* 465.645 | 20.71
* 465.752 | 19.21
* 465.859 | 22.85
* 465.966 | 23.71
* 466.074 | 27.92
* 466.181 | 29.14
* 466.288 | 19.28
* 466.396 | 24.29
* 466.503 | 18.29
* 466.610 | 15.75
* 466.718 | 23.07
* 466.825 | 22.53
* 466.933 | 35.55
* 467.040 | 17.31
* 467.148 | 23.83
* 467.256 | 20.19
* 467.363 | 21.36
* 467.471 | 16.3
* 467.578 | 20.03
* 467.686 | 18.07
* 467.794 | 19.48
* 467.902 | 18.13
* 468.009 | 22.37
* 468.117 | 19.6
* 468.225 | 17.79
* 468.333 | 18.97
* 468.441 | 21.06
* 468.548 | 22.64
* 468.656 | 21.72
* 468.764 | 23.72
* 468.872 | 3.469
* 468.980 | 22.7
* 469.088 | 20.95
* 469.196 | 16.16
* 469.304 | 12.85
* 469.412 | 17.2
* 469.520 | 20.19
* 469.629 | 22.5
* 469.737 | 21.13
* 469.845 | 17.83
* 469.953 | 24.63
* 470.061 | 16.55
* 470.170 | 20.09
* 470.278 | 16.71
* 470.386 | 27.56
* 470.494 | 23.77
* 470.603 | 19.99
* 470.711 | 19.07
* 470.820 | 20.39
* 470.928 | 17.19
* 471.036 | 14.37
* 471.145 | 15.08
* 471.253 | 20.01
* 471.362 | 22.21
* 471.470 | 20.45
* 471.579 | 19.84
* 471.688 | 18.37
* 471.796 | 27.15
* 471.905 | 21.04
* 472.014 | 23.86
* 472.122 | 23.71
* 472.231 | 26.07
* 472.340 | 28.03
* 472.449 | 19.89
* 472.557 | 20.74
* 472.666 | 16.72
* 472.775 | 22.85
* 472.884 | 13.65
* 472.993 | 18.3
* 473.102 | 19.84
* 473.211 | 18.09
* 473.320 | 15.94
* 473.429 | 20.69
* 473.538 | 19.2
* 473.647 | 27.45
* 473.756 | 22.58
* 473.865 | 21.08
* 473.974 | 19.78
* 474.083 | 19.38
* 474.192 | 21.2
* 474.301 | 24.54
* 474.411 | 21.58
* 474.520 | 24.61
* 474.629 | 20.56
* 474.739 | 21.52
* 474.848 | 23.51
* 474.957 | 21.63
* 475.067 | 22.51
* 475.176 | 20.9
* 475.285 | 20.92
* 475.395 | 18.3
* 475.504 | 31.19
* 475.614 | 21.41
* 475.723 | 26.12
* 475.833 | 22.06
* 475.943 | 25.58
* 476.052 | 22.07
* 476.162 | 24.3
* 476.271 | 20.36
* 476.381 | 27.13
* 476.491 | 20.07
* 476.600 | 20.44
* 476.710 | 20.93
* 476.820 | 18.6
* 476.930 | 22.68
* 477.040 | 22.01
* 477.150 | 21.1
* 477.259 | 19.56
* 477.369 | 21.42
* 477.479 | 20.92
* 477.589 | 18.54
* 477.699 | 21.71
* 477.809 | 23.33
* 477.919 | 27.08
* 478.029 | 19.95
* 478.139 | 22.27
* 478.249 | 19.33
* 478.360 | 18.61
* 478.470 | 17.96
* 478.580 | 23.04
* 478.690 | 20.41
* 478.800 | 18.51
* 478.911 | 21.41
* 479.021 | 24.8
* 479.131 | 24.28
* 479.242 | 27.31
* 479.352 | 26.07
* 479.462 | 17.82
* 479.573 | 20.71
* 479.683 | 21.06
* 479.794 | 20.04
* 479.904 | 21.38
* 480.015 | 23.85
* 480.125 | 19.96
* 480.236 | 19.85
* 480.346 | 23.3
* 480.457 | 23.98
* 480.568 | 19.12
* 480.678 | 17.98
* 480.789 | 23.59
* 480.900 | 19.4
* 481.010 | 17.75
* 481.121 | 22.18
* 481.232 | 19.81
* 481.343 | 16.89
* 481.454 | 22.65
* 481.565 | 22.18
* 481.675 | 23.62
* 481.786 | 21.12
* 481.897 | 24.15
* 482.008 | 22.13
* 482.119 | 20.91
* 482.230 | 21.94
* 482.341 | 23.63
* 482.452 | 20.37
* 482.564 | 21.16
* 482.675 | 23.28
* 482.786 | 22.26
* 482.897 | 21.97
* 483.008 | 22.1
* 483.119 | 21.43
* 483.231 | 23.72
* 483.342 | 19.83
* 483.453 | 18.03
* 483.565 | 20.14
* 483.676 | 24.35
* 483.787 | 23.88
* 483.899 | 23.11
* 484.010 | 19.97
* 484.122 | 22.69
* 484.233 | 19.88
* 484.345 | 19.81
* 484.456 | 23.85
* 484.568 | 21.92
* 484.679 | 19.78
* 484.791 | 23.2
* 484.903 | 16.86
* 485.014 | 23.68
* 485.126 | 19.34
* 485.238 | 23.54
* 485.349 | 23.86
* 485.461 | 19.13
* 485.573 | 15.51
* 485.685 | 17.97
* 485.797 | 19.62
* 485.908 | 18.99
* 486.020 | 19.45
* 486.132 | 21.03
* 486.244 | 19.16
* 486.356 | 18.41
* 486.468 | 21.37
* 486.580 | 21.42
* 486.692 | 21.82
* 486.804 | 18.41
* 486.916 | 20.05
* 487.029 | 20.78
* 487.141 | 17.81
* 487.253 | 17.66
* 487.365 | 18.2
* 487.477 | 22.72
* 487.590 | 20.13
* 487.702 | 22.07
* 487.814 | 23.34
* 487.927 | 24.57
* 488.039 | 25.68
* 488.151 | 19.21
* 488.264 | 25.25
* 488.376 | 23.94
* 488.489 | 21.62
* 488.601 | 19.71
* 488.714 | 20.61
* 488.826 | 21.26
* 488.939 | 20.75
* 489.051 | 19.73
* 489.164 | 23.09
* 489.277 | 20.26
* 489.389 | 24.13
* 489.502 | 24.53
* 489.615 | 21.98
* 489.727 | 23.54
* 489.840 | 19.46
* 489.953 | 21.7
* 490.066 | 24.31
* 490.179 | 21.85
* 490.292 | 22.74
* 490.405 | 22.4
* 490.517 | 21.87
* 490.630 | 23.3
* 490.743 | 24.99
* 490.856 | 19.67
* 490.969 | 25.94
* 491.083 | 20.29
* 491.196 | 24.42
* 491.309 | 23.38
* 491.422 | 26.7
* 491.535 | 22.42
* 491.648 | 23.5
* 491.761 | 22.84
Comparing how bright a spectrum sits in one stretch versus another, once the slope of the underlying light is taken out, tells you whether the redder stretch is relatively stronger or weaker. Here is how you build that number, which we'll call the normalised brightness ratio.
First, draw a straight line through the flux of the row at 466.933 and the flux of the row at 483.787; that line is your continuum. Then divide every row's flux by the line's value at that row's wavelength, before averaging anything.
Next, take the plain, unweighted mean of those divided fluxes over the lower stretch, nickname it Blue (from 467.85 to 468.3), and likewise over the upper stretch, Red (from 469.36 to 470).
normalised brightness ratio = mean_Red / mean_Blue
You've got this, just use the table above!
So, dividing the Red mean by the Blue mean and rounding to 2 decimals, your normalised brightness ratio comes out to 1.09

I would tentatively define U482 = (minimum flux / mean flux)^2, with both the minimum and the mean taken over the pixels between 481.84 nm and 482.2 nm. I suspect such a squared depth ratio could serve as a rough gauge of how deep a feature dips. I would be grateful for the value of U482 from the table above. 0.87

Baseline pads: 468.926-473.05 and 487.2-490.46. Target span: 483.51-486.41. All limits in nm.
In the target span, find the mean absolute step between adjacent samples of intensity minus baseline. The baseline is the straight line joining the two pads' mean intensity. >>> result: 2.6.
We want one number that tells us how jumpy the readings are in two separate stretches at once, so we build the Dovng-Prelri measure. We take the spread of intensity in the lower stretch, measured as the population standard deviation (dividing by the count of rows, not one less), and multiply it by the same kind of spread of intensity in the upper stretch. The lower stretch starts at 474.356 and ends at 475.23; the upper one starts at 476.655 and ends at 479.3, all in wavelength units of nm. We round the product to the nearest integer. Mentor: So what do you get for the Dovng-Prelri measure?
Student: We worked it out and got 3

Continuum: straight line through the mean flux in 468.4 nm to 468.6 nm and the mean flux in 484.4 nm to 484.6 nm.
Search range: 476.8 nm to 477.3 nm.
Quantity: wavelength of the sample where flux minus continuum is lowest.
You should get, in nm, 476.820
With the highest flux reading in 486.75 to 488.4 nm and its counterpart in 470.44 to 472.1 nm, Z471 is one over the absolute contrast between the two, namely 0.68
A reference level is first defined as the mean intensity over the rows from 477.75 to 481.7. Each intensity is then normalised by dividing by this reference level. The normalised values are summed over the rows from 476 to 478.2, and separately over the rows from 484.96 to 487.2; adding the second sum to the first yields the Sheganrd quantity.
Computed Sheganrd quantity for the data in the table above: 39.0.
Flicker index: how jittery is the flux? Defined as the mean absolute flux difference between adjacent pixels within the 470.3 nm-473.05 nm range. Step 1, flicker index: 3.4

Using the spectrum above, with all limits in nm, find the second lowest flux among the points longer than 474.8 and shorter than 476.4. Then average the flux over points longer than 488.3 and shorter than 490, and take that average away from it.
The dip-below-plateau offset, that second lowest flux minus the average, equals -1.4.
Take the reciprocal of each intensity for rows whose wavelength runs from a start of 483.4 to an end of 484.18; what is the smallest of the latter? 0.041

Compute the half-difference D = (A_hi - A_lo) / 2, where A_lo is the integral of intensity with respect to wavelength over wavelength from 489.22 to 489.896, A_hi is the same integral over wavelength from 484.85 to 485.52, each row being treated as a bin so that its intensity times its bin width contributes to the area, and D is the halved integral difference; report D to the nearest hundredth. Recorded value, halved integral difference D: -0.49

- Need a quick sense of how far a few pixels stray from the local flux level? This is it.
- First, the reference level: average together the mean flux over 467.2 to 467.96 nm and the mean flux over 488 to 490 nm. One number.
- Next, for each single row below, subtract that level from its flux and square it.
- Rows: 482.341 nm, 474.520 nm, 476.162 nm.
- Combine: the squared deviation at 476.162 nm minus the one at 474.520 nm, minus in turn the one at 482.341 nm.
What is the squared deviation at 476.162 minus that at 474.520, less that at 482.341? -12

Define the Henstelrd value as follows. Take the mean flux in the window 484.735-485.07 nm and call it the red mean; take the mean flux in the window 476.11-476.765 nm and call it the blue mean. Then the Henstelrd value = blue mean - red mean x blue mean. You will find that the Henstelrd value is -450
